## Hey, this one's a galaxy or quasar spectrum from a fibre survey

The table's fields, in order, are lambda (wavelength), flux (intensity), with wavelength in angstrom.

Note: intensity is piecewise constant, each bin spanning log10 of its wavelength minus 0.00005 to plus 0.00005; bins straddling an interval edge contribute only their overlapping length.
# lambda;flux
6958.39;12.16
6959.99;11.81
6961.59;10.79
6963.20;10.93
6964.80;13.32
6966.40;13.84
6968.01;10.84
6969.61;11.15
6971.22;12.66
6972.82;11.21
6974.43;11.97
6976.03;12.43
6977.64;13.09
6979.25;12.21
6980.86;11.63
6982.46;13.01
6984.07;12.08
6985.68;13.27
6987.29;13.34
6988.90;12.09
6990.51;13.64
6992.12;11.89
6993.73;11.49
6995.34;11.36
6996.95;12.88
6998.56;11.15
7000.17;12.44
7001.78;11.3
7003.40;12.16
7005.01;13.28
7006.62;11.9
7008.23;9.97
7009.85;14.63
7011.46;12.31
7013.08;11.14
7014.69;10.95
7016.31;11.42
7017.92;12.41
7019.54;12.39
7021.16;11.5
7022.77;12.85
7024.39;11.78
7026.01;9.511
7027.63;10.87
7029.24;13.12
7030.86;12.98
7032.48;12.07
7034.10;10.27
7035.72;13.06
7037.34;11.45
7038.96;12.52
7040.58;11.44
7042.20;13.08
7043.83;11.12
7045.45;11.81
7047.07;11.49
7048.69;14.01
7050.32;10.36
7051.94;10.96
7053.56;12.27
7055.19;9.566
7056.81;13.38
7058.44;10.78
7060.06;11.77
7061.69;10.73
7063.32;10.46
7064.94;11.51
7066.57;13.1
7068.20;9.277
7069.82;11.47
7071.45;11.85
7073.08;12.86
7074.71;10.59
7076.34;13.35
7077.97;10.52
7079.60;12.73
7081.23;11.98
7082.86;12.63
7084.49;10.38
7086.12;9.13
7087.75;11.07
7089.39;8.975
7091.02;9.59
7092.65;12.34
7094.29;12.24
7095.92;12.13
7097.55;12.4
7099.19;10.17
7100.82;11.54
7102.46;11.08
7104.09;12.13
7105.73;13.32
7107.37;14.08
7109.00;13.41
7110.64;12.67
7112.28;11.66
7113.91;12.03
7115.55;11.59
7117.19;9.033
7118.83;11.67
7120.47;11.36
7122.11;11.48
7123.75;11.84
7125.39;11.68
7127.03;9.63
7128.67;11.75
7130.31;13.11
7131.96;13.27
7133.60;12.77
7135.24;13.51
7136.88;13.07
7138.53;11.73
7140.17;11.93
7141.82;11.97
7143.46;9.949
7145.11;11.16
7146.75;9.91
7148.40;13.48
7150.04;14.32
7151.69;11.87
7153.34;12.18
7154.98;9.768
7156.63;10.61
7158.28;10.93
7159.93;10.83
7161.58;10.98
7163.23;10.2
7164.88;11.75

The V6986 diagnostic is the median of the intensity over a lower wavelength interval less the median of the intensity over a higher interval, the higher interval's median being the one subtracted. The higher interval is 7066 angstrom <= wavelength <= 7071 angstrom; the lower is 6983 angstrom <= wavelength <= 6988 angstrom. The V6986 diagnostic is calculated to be 1.8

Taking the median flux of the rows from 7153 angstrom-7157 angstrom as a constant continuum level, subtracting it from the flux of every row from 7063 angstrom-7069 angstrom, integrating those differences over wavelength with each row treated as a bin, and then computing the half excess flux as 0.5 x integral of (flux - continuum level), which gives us 1.6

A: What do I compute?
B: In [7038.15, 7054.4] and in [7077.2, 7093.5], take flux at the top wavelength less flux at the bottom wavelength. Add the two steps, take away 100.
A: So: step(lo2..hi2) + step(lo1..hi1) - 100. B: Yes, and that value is -98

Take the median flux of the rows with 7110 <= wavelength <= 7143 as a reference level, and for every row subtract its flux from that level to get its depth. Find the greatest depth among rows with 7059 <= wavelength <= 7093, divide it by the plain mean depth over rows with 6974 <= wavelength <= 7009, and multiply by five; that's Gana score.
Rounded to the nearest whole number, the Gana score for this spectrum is -34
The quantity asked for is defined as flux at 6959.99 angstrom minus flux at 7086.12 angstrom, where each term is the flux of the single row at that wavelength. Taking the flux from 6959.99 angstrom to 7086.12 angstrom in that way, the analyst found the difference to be 2.7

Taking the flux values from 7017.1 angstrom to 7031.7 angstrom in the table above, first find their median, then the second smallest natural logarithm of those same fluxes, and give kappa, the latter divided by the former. 0.193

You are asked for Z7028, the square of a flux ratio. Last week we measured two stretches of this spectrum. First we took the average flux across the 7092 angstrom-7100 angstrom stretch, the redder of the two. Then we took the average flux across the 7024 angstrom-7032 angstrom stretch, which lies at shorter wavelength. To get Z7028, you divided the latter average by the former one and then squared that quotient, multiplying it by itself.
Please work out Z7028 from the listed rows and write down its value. 0.97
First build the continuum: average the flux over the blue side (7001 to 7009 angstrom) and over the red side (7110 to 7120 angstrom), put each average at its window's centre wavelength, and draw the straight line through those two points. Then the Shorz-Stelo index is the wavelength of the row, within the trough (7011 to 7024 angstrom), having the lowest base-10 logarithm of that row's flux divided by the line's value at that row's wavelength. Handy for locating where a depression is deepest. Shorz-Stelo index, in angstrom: 7014.69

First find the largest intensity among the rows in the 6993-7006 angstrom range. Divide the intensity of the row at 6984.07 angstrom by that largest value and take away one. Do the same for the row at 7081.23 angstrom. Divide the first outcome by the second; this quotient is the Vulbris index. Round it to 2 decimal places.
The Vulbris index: 0.92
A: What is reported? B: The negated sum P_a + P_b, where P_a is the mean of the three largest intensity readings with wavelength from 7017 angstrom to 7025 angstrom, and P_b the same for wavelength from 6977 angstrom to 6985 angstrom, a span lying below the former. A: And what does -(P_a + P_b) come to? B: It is -25.3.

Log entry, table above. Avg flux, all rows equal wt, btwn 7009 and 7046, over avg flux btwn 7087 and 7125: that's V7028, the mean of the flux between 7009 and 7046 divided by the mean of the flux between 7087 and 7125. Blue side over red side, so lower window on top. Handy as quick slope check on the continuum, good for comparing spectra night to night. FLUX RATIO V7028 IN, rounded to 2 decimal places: 1.03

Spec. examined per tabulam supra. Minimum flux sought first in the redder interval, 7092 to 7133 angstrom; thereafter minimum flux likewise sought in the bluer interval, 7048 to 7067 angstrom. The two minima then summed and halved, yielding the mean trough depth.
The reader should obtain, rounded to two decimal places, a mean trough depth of 9.30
